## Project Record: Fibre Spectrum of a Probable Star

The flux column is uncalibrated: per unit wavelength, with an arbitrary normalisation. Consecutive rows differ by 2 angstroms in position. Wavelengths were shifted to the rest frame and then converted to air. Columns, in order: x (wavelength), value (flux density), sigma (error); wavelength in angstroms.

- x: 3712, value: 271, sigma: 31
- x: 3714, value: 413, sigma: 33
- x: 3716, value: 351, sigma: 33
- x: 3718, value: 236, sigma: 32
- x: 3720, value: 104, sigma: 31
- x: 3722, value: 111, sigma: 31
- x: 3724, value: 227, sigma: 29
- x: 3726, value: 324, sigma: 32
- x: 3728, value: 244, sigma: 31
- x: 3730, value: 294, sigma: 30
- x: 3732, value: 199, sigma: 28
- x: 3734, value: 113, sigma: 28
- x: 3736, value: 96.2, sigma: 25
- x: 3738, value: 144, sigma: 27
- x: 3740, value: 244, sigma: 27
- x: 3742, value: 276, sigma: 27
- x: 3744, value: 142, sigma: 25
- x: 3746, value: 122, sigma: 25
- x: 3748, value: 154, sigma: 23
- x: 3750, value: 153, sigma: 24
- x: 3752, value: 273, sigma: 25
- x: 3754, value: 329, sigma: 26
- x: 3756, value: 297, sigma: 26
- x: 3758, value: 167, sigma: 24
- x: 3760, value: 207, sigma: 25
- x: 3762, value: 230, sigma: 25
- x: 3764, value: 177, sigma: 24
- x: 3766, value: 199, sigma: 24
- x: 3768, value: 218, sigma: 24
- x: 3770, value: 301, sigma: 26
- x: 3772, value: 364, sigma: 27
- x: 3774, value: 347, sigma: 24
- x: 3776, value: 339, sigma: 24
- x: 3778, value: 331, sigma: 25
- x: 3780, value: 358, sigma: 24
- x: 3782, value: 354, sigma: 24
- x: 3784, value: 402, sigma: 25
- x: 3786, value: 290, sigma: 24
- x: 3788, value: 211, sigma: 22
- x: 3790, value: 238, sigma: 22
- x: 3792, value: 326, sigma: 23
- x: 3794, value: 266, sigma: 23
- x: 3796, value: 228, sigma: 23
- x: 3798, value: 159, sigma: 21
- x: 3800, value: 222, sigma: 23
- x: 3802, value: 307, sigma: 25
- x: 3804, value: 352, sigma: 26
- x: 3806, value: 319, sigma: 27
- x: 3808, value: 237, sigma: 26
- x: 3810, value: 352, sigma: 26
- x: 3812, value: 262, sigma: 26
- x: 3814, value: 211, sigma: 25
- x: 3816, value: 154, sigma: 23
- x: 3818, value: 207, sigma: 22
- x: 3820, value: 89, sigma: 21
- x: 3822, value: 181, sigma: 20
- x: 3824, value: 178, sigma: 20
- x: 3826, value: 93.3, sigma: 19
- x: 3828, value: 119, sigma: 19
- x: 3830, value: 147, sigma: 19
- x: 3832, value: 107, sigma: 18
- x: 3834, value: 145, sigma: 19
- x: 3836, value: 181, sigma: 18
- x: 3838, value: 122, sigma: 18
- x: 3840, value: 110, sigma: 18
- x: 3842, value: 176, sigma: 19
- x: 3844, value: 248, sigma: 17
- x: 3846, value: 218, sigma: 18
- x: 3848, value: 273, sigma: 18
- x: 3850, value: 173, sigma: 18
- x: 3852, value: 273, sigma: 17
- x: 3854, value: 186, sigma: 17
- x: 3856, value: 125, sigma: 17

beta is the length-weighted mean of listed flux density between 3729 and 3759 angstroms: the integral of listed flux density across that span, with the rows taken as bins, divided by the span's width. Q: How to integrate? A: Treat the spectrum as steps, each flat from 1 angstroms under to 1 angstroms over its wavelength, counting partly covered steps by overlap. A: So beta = 200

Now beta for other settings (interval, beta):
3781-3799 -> 275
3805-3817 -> 256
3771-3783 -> 349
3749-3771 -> 232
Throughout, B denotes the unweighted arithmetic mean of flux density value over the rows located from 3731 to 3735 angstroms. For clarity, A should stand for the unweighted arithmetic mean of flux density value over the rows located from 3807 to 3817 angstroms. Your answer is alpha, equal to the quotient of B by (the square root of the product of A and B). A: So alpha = 0.80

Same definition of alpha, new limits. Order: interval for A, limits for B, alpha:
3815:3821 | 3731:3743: 1.09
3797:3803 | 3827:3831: 0.76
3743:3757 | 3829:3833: 0.78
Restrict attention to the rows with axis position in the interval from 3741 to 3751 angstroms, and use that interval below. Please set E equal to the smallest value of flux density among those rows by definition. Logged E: 122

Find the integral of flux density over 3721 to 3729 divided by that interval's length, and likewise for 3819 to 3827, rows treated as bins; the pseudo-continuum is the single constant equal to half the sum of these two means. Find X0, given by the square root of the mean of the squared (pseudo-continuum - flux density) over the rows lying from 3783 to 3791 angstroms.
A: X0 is 127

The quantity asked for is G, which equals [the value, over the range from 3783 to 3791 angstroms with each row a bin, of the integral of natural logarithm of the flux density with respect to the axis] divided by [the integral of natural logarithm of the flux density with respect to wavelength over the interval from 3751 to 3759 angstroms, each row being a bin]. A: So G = 1.01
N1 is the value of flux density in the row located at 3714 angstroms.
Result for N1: 413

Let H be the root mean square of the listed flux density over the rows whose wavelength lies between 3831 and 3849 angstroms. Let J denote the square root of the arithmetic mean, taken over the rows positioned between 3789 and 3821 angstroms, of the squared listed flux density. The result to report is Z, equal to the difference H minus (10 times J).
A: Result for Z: -2375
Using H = 185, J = 256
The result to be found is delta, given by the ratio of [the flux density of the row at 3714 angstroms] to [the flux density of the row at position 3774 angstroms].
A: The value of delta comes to 1.2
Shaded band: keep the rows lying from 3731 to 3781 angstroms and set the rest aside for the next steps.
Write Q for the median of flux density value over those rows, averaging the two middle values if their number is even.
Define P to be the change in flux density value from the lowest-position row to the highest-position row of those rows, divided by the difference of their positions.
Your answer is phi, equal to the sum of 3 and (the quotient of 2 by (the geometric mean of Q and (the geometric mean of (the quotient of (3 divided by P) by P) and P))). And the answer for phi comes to 3.14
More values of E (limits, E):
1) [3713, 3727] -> 104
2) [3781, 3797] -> 211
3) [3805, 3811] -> 237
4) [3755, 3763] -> 167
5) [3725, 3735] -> 113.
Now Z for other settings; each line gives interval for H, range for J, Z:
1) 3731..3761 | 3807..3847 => -1676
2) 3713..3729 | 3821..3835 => -1150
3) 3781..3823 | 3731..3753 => -1579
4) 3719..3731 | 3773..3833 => -2385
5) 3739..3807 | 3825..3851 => -1440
